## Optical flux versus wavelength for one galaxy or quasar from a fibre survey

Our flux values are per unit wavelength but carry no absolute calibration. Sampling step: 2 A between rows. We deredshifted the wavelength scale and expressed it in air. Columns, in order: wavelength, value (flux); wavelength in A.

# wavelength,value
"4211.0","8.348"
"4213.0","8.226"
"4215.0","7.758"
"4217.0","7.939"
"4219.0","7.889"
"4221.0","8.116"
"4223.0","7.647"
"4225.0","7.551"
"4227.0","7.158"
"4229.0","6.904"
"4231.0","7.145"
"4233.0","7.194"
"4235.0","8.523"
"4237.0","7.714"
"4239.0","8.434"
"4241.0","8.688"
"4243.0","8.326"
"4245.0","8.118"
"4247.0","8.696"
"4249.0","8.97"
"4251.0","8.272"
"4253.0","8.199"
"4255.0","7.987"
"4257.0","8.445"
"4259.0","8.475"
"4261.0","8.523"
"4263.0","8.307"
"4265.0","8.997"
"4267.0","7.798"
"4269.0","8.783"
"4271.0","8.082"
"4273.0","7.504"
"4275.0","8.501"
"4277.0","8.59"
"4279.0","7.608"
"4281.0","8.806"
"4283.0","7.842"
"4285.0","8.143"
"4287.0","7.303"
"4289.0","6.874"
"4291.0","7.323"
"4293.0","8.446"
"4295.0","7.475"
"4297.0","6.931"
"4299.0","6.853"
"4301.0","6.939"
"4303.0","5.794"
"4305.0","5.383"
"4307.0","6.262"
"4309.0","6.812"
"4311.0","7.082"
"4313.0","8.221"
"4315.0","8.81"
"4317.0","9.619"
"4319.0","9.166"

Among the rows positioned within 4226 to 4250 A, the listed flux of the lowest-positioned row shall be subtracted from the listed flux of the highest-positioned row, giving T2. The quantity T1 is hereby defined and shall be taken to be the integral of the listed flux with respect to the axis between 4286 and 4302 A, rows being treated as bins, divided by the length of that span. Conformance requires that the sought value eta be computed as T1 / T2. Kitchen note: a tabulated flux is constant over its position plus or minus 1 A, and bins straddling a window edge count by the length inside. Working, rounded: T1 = 7.3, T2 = 1.8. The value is 4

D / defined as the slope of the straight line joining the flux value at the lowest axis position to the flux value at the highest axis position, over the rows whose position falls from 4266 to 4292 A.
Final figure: -0.020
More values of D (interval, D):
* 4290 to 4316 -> 0.062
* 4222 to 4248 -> 0.044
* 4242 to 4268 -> -0.022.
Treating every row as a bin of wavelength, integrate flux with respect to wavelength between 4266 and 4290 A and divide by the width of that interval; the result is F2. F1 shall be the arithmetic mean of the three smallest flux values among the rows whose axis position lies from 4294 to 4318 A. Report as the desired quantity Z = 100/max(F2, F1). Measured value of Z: 12.5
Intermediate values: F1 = 5.8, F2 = 7.99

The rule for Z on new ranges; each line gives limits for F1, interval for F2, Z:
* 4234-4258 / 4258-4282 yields 12.0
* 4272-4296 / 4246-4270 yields 11.8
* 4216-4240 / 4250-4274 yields 12.1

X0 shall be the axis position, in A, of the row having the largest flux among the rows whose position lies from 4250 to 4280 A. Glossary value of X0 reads 4265.0 A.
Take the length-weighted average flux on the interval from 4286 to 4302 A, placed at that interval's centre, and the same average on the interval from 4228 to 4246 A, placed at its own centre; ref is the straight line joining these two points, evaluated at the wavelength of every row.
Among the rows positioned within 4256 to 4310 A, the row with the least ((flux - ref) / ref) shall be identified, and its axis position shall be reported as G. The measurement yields 4305.0 A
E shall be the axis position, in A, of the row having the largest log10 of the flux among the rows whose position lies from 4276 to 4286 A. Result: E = 4281.0 A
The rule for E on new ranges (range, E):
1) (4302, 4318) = 4317.0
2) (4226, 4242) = 4241.0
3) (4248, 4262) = 4249.0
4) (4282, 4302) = 4293.0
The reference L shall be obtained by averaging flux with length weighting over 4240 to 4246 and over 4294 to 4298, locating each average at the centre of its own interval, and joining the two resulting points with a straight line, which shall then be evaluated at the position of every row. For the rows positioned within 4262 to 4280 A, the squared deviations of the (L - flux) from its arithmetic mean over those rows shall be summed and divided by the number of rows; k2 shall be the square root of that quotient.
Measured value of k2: 0.471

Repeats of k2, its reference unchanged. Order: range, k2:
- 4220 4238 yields 0.507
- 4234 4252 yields 0.400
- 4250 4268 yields 0.360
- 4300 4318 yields 1.427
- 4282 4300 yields 0.498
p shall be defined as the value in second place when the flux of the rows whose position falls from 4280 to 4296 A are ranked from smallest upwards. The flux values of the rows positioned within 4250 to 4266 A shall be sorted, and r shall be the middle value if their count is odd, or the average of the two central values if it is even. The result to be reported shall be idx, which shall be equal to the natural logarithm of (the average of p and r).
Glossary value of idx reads 2.06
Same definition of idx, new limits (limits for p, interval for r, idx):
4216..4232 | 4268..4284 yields 2.04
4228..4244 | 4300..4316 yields 1.95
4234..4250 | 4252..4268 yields 2.11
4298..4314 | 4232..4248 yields 1.96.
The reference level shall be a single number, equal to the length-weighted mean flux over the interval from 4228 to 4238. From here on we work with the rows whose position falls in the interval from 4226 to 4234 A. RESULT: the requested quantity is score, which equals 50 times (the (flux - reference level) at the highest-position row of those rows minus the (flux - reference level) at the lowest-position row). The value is 2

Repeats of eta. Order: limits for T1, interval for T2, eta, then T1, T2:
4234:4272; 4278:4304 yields -5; 8.4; -1.8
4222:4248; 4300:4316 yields 4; 7.9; 1.9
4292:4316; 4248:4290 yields -3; 7.1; -2.1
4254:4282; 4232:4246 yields 9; 8.3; 0.9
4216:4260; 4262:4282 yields 16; 8.0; 0.5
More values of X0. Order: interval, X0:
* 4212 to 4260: 4249.0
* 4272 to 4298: 4281.0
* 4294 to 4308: 4295.0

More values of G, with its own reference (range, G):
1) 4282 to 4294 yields 4289.0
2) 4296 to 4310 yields 4305.0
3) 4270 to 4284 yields 4273.0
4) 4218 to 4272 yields 4229.0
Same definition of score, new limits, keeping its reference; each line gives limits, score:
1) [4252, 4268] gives -20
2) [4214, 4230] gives -43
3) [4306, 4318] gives 168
